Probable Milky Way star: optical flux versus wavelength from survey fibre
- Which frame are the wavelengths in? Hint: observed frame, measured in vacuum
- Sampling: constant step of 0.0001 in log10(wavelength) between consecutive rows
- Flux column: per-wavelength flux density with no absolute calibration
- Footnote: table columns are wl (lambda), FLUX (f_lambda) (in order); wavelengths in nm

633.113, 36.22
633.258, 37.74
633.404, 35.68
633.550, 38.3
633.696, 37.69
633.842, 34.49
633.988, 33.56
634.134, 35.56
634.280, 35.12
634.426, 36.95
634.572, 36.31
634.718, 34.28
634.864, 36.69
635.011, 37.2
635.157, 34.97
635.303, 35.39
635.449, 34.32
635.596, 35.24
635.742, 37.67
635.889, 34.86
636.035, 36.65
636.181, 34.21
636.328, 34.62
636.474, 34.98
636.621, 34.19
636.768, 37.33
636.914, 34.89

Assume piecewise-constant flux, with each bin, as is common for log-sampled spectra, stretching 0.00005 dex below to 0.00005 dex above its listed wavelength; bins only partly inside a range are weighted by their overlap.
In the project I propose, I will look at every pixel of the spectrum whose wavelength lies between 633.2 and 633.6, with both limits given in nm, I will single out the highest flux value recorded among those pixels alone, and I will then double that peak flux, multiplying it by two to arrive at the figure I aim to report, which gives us 76.6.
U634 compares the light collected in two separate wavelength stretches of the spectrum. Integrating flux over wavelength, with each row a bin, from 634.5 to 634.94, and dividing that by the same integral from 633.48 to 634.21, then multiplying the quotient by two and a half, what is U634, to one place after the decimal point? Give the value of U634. 1.5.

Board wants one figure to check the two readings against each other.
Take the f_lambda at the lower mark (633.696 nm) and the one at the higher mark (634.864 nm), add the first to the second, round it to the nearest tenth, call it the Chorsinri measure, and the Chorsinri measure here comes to 74.4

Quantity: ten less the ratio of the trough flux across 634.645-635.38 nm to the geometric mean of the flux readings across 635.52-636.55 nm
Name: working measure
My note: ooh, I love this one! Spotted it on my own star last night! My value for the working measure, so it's 9.03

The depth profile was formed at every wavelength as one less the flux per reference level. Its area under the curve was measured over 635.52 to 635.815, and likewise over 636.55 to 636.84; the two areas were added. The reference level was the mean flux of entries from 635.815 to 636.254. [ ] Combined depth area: -0.014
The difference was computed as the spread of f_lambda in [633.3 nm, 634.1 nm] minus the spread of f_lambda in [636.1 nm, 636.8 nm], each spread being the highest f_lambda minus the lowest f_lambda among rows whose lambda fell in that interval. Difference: 1.6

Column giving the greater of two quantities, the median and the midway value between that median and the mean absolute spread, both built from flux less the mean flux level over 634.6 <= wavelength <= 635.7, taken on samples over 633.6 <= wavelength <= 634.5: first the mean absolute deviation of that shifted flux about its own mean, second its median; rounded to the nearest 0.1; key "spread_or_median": 0.5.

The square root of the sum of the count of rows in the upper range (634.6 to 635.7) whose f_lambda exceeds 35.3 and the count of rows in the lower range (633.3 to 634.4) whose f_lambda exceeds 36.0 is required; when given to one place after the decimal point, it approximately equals 2.2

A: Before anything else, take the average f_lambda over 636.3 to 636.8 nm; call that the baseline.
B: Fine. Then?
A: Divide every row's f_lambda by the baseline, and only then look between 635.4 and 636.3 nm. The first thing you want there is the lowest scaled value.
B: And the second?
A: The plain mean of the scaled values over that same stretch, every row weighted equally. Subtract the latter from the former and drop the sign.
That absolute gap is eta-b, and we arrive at 0.036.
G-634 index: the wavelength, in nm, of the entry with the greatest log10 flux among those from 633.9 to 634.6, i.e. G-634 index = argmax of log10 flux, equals 634.426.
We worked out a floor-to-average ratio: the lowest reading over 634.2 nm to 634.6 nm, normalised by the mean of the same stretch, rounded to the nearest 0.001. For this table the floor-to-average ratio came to 0.972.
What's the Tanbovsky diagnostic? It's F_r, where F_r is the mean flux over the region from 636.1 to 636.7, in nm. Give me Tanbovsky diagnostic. 34.5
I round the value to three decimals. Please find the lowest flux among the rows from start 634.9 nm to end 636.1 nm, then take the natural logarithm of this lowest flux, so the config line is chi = 3.536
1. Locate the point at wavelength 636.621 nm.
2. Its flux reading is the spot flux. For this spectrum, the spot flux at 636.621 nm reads 34.19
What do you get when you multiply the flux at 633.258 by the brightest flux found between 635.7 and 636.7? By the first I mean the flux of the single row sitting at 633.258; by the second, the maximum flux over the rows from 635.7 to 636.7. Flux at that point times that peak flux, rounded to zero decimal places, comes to 1422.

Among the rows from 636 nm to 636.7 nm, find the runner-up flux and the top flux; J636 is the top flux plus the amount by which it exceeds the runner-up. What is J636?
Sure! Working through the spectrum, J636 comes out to 38.3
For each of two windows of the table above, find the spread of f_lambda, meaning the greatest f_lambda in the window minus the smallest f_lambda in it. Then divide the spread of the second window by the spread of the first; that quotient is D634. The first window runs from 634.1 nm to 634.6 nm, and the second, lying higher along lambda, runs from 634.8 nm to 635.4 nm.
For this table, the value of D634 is 1.2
